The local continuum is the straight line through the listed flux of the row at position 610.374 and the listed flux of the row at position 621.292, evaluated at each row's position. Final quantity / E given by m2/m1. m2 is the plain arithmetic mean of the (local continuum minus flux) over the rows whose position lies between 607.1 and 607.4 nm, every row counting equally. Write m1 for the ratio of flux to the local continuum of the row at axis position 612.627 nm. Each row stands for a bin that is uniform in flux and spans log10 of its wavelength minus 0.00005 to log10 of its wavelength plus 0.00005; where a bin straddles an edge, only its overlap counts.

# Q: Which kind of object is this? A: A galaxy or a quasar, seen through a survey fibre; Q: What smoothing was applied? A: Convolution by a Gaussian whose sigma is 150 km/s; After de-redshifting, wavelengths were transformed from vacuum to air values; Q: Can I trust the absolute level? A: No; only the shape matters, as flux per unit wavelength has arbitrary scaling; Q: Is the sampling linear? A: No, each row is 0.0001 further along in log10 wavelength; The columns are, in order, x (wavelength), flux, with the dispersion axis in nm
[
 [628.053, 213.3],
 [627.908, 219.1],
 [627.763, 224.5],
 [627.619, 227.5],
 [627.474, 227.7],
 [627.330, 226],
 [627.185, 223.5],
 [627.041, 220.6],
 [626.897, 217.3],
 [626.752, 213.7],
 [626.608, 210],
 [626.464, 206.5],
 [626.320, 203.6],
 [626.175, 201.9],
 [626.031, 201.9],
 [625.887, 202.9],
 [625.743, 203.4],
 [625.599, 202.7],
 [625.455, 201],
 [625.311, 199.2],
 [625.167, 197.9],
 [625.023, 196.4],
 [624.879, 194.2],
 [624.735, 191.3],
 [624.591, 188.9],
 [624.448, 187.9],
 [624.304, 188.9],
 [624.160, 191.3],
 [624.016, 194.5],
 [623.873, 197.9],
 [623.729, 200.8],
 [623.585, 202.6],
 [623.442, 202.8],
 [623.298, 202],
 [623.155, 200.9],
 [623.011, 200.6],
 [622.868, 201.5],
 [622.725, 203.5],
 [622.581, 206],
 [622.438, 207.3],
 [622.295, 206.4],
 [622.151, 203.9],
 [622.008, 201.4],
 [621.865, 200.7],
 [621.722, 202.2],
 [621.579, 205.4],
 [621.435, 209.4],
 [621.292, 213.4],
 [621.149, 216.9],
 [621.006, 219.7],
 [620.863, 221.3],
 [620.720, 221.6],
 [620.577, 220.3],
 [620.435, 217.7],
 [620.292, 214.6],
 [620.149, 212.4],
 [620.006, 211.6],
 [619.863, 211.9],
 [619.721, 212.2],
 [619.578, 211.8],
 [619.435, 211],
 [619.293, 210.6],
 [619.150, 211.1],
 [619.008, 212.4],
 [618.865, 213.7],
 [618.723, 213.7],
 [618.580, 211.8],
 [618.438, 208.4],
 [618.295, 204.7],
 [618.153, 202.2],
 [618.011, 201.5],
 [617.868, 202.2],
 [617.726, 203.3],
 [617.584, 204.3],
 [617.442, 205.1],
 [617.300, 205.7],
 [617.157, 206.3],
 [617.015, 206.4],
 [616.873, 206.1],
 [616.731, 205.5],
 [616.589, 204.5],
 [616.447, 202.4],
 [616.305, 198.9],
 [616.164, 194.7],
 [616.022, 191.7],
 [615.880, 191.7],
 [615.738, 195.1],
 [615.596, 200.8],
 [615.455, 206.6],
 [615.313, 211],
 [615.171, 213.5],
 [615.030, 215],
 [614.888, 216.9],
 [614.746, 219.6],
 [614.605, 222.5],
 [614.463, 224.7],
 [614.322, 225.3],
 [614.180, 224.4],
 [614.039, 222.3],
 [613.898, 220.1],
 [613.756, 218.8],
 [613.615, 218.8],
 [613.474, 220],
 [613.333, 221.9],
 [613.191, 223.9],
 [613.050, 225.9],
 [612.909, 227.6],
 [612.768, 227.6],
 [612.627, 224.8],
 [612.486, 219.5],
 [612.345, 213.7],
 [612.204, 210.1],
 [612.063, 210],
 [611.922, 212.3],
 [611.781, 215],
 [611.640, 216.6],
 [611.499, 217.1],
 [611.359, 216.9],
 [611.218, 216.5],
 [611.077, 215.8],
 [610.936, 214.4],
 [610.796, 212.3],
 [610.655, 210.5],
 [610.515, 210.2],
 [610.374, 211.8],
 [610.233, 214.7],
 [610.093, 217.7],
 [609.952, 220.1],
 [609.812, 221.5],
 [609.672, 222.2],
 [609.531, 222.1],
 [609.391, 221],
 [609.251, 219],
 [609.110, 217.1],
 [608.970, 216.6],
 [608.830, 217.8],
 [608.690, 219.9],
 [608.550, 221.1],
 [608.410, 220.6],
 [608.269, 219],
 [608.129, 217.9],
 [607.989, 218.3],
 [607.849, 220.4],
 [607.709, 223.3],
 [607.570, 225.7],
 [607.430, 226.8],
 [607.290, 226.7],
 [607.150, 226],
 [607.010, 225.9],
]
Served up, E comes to -14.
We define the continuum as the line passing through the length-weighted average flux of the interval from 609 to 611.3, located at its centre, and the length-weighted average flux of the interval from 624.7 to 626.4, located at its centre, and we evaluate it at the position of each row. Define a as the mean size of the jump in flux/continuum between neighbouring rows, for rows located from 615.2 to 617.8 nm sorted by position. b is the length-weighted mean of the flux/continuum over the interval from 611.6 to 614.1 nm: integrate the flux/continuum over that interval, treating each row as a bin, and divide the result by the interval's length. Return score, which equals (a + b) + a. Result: 1.05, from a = 0.010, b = 1.03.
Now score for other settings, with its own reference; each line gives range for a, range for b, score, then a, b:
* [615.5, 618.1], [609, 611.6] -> 1.02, 0.008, 1.00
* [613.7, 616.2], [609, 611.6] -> 1.02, 0.012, 1.00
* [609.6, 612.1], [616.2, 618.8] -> 1.00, 0.007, 0.98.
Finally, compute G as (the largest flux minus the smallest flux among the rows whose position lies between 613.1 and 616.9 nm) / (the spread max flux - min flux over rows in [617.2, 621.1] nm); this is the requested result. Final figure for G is 1.67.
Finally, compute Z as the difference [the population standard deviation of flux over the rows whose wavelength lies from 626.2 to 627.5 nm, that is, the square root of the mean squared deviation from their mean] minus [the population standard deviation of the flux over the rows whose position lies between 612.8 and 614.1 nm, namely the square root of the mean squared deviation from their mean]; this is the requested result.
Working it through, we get 5.2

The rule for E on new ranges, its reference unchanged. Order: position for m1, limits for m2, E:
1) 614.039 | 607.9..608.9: -7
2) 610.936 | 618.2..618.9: 3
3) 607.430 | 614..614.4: -11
